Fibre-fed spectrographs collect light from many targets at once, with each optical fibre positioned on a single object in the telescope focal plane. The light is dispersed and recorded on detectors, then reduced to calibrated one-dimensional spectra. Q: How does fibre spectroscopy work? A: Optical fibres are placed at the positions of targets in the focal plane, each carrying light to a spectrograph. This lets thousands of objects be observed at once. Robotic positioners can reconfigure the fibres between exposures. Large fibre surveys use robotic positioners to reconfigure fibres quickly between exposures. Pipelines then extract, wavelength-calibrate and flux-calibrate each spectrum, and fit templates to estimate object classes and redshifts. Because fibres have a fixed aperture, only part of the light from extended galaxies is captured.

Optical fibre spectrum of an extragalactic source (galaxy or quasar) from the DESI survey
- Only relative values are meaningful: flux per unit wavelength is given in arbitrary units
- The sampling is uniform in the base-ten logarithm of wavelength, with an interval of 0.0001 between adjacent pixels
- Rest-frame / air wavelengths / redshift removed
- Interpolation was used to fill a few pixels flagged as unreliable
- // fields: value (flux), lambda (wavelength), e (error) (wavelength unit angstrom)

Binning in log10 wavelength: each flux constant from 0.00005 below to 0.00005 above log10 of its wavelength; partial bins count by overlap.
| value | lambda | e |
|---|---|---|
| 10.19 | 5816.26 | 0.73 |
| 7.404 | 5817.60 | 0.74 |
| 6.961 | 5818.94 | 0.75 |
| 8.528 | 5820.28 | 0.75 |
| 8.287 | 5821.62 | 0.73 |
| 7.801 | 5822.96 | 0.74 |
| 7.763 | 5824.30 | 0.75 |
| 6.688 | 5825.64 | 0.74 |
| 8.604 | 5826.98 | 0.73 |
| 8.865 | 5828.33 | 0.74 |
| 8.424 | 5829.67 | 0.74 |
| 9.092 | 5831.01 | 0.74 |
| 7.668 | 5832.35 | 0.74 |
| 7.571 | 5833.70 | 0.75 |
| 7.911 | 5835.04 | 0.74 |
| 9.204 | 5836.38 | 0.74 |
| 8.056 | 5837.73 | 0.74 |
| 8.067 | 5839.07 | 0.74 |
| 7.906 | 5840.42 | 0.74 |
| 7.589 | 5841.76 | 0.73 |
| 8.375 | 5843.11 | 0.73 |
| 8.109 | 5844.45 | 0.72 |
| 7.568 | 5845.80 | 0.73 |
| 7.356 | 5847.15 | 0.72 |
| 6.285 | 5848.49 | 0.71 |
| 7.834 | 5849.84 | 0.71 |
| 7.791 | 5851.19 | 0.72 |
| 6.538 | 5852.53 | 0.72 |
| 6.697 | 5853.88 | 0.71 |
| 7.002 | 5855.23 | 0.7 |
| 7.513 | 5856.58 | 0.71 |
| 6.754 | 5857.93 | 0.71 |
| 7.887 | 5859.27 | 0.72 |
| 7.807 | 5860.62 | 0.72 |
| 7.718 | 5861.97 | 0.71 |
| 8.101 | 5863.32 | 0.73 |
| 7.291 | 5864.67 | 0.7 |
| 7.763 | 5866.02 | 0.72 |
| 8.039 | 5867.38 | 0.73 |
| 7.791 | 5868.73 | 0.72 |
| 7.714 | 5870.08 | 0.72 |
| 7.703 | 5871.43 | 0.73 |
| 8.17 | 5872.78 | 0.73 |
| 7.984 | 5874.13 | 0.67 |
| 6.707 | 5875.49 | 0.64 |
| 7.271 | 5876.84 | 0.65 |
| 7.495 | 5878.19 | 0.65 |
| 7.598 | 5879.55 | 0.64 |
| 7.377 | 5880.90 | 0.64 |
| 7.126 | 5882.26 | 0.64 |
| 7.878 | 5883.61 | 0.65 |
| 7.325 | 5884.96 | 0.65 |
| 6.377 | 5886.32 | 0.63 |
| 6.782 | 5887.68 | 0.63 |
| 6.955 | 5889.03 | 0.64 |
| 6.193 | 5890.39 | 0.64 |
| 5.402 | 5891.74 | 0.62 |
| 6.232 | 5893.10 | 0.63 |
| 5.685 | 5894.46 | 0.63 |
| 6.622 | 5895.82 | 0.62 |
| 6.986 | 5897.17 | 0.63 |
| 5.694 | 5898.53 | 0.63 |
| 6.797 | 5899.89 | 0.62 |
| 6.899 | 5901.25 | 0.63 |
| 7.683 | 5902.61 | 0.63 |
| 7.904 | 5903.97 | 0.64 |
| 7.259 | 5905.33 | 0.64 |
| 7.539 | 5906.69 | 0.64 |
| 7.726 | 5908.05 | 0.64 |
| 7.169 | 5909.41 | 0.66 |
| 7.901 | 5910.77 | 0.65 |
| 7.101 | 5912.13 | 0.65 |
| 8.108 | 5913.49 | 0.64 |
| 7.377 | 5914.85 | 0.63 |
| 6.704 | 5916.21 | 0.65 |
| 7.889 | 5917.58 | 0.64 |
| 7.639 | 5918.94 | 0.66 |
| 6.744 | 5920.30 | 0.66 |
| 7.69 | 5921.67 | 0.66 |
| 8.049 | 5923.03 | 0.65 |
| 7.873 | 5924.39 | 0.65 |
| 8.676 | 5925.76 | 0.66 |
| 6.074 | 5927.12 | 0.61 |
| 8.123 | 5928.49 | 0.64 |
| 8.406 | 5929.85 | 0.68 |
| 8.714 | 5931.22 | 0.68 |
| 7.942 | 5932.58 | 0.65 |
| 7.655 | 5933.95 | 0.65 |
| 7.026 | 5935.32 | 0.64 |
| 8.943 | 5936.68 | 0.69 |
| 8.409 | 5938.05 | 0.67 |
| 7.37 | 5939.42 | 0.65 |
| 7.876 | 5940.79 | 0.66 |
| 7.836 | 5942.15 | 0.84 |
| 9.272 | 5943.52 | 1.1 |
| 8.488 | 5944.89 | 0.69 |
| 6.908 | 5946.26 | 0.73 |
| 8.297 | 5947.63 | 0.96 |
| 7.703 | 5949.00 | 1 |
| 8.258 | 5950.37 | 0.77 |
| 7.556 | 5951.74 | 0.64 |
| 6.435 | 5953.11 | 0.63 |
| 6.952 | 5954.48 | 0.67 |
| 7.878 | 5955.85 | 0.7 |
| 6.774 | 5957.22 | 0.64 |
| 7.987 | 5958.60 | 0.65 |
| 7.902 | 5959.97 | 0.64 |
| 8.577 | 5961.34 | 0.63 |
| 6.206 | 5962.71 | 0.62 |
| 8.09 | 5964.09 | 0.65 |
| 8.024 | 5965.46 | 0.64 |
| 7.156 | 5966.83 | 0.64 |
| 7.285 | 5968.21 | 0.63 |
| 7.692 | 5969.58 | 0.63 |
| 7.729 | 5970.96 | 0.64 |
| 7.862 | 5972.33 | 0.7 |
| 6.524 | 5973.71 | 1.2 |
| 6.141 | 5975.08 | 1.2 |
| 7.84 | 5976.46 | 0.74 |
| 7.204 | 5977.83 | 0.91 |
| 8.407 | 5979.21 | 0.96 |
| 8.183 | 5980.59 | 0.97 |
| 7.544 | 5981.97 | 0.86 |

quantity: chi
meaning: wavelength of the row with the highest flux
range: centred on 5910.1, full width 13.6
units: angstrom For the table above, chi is 5913.49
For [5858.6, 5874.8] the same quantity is 5872.78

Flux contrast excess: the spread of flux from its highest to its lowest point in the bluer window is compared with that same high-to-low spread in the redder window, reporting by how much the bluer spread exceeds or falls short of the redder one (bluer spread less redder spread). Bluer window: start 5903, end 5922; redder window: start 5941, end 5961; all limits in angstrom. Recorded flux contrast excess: -1.4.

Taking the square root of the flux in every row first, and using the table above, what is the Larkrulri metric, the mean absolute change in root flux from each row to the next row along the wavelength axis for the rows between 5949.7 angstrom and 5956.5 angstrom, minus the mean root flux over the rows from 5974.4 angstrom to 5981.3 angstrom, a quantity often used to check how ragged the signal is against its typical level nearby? -2.59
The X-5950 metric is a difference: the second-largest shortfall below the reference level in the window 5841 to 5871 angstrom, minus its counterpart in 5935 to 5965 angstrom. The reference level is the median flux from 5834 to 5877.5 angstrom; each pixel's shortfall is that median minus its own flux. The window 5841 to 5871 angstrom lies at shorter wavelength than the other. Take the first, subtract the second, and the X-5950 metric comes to -0.1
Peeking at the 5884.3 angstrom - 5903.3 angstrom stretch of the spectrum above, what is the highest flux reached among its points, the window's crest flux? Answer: 7.683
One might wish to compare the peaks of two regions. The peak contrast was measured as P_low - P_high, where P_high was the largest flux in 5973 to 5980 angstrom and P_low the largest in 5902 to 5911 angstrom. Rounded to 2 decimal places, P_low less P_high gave -0.50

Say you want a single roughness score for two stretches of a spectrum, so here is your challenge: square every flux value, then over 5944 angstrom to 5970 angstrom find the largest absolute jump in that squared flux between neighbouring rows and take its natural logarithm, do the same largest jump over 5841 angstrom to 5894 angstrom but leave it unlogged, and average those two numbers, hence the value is 12.7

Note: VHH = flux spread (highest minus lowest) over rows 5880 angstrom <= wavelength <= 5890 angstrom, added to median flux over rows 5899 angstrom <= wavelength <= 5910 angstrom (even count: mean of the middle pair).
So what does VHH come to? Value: 8.90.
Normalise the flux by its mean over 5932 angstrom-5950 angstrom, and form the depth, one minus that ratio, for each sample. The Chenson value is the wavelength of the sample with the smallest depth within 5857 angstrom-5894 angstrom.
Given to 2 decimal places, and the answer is 5872.78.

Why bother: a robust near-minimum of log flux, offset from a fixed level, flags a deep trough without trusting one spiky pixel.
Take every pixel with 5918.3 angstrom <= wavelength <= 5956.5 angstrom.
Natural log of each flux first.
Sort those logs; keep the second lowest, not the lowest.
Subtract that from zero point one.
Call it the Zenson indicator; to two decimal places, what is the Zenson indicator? -1.76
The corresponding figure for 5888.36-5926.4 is -1.64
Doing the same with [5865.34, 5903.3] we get -1.64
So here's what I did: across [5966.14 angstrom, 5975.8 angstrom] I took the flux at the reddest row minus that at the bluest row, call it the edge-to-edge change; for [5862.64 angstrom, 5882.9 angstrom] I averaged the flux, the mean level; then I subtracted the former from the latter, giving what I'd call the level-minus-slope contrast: 8.6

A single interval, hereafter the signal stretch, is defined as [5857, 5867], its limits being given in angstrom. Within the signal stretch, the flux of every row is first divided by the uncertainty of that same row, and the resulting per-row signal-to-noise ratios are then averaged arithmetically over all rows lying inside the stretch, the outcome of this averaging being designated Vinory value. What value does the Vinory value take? 10.6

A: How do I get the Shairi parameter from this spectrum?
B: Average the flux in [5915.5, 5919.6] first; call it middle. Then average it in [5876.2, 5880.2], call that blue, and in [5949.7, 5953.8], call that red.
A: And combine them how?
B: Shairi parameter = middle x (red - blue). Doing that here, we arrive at 0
